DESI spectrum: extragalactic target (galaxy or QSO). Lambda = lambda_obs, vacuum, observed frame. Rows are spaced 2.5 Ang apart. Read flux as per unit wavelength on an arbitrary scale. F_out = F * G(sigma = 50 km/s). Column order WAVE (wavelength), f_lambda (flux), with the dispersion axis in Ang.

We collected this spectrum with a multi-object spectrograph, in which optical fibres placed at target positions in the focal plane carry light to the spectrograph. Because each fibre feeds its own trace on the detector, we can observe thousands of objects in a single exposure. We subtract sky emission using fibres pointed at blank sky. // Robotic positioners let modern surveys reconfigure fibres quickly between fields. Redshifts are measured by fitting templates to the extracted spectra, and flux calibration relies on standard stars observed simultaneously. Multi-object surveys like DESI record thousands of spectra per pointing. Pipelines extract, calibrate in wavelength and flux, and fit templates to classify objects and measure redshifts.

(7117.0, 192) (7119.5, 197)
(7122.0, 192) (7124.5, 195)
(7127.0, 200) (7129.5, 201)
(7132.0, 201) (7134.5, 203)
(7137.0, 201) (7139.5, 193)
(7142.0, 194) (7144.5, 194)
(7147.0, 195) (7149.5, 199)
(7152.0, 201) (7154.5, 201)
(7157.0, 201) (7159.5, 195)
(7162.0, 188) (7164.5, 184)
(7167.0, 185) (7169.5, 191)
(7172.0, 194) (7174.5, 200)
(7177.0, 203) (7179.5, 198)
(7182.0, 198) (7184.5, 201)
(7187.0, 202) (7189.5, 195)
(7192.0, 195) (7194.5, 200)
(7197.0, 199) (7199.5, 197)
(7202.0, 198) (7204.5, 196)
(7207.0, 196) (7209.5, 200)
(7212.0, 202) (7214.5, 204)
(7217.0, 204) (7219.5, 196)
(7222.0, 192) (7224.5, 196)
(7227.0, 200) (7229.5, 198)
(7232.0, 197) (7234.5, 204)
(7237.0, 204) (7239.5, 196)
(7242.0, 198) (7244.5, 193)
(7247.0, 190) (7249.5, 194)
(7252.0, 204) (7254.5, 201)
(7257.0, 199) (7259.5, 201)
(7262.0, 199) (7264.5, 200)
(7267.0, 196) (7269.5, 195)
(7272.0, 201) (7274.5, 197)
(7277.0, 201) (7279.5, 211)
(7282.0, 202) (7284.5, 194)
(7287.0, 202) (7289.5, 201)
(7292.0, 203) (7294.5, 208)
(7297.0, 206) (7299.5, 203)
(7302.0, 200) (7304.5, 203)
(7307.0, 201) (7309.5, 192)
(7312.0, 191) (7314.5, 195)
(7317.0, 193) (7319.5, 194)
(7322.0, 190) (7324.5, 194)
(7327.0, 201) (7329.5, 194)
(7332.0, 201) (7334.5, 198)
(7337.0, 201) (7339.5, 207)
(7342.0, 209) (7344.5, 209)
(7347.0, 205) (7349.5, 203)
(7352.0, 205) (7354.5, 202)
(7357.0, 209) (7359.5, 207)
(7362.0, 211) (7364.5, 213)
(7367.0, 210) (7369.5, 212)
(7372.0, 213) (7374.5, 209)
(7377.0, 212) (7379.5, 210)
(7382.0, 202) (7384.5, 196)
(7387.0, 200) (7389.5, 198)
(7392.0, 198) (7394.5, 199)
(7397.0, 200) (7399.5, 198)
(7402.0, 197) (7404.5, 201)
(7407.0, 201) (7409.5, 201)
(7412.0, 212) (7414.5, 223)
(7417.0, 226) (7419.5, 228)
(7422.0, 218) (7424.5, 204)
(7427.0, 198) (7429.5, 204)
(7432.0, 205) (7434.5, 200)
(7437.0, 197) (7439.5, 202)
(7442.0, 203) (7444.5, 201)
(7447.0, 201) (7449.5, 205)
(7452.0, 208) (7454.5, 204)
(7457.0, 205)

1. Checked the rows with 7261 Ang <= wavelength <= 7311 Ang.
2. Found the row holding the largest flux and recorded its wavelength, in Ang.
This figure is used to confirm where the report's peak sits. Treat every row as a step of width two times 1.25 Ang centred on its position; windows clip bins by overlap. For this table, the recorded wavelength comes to 7279.5 Ang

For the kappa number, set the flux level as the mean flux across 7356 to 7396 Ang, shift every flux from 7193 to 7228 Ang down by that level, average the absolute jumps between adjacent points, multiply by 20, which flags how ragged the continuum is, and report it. 52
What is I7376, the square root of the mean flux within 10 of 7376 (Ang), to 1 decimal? 14.4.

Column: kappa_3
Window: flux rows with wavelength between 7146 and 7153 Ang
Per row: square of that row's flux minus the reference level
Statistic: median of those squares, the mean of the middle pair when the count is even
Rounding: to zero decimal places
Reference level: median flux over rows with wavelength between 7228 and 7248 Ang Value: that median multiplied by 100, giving 625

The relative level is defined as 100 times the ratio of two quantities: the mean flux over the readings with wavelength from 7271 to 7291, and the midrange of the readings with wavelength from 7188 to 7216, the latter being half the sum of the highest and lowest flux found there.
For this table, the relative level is 101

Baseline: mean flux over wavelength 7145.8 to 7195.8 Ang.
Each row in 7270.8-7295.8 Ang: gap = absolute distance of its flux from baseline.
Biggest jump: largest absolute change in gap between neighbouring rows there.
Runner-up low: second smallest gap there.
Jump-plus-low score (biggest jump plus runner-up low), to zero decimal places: 12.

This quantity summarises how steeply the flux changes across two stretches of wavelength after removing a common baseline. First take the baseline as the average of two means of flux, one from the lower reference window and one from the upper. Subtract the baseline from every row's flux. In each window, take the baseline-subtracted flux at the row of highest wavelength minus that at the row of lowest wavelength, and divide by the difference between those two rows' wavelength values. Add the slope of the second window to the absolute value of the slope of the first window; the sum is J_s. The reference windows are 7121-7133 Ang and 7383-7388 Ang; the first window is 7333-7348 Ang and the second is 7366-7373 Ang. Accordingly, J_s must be 1.2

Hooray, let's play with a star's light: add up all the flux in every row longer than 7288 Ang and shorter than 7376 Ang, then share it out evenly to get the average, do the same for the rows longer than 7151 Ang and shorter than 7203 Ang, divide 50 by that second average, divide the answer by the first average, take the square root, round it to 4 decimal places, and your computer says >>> 0.0354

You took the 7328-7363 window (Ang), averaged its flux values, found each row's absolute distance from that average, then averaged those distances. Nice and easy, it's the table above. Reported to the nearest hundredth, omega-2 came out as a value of 3.88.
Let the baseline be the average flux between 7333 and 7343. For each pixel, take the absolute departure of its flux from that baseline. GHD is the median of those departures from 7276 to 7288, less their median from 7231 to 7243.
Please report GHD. -3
